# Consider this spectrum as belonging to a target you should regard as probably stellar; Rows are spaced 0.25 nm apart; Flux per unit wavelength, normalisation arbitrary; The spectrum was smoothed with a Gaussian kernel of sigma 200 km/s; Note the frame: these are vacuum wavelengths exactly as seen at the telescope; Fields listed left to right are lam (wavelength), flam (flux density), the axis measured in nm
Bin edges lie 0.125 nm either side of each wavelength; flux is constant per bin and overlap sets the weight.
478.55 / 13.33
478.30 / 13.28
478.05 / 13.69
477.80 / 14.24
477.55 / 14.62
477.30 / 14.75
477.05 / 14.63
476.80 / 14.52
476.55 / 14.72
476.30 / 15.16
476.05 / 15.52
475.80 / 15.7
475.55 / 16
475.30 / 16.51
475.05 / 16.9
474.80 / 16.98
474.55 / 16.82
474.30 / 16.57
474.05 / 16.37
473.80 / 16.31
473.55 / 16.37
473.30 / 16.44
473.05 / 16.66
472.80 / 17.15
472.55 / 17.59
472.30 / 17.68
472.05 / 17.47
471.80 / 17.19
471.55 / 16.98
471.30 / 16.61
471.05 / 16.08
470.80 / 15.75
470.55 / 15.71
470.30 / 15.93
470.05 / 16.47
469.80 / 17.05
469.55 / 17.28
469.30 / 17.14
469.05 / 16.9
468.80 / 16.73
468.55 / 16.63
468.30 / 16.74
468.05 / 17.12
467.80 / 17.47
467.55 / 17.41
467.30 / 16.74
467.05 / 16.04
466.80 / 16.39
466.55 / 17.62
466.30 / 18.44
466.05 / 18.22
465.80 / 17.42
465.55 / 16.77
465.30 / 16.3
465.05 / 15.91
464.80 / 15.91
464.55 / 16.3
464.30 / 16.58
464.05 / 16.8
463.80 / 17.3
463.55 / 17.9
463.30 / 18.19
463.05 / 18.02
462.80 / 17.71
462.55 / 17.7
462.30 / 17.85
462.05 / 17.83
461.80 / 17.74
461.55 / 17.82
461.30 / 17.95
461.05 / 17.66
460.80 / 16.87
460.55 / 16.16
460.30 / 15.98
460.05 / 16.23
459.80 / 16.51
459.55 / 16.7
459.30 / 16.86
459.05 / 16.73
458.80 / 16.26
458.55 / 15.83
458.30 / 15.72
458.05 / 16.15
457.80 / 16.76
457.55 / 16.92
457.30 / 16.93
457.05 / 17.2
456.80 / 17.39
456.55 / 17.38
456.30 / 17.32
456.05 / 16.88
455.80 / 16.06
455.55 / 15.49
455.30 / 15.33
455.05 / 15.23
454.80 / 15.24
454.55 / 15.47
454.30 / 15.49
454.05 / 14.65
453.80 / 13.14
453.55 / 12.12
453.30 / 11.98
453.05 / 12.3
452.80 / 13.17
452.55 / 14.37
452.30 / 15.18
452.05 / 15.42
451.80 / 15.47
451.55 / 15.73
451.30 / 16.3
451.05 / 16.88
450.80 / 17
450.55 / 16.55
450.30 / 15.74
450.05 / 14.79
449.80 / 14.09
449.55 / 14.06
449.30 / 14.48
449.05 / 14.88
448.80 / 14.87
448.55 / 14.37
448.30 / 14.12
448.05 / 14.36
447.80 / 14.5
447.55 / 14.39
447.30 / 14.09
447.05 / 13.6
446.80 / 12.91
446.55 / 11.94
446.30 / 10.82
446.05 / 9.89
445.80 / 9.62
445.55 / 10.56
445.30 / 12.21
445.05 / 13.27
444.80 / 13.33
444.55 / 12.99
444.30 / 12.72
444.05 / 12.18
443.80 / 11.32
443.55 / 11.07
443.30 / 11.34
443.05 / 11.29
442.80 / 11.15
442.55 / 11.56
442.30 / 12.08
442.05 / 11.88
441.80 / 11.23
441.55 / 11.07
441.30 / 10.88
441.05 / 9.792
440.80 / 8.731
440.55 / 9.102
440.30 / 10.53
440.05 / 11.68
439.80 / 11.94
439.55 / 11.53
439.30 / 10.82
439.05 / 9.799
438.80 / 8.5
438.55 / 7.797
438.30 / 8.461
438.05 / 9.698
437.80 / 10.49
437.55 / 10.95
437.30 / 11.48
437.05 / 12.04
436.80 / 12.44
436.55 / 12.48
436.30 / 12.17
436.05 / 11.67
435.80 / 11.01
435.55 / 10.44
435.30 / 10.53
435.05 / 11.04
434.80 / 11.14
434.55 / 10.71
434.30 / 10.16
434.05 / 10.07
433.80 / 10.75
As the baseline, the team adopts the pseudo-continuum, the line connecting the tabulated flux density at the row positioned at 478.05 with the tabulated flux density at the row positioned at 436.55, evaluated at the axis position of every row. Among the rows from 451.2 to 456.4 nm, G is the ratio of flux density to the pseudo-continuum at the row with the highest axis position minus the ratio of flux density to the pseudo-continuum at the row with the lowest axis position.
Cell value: 0.064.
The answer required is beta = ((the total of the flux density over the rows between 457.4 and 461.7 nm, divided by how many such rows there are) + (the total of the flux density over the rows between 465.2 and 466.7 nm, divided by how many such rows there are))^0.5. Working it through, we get 5.8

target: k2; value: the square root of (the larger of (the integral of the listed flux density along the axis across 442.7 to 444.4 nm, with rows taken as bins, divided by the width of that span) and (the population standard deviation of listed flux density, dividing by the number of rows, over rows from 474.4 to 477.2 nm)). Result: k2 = 3.40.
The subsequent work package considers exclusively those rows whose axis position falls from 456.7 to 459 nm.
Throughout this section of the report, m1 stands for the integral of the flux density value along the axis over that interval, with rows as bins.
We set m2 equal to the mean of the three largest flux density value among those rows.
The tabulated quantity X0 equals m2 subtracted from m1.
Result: 21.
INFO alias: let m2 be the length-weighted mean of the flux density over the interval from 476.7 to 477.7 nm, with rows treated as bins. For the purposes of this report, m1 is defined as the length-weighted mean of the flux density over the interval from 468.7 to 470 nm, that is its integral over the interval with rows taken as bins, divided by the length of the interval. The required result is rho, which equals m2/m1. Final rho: 0.9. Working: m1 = 17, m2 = 14.6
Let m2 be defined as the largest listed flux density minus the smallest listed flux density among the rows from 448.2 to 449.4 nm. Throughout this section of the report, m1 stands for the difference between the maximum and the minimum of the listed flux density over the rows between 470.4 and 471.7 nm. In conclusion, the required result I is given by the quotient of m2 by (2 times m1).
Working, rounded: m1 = 1.3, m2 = 0.8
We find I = 0.30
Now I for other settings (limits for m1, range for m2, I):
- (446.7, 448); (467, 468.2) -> 0.45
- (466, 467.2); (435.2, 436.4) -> 0.36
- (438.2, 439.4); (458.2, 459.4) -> 0.19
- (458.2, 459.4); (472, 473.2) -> 0.45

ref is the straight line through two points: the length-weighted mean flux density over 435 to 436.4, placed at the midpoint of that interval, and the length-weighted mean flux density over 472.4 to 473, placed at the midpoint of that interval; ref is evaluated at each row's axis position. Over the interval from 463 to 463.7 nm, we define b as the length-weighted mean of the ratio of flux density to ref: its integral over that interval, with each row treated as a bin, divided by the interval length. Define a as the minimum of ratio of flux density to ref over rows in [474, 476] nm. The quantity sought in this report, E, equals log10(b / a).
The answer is 0.11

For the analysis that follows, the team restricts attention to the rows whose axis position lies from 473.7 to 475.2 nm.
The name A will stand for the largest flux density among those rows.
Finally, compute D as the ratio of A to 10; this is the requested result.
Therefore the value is 1.70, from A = 16.98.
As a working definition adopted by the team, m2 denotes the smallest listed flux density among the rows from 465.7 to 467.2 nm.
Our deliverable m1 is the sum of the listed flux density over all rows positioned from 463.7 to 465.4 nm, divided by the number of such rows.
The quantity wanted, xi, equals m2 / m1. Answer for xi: 0.98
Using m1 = 16.4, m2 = 16.04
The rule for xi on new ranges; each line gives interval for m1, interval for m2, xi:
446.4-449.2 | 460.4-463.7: 1.15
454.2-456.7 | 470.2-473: 0.98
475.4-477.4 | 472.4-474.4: 1.08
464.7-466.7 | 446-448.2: 0.58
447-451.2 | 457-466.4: 1.06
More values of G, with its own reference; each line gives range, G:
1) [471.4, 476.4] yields -0.146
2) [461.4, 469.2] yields -0.090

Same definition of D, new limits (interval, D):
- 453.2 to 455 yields 1.55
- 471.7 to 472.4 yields 1.77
